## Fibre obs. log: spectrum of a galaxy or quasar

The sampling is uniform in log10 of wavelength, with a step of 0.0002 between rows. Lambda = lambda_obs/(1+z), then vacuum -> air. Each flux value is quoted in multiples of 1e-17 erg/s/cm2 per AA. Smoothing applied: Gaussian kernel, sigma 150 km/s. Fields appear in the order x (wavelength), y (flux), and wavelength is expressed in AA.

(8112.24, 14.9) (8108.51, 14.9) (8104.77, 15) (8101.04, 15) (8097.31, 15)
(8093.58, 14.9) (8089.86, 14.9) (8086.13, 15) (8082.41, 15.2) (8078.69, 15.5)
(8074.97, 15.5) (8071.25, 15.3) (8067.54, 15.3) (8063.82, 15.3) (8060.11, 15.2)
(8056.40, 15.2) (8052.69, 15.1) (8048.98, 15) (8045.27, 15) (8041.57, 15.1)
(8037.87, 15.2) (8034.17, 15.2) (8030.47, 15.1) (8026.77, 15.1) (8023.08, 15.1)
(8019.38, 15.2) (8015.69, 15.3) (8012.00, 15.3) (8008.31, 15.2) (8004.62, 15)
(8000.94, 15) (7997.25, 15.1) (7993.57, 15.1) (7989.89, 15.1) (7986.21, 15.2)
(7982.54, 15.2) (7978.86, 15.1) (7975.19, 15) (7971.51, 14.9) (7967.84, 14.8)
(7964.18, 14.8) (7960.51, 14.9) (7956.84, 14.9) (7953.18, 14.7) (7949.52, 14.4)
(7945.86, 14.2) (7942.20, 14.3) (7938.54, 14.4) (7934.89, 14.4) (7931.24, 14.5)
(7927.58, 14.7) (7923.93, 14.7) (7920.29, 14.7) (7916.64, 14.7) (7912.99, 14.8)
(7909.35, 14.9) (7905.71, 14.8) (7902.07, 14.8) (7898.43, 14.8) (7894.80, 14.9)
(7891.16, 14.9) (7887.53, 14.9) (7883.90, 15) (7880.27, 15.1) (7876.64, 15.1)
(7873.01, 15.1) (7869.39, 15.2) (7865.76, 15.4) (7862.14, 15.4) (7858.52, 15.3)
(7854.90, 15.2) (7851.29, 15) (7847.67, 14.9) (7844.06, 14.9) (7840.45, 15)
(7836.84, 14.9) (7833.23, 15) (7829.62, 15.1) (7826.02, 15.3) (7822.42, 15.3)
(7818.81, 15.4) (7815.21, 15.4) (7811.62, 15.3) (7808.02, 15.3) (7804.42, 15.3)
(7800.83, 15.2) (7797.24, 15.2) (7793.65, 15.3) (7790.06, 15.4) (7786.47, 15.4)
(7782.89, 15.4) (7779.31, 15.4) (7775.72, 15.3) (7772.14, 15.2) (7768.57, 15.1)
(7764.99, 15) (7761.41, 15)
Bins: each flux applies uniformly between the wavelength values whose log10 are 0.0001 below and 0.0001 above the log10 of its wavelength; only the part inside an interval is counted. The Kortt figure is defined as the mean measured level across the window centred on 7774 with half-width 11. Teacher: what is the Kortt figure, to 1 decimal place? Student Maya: 15.2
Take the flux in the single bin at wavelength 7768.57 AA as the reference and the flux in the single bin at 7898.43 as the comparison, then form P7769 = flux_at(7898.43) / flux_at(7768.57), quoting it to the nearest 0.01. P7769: 0.98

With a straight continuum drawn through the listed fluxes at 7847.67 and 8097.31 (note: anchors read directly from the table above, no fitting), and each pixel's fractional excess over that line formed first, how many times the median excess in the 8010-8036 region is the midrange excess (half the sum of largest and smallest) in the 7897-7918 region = -0.56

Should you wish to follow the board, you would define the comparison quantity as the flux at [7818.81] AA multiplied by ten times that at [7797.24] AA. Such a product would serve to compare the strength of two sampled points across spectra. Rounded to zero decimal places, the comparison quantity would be 2341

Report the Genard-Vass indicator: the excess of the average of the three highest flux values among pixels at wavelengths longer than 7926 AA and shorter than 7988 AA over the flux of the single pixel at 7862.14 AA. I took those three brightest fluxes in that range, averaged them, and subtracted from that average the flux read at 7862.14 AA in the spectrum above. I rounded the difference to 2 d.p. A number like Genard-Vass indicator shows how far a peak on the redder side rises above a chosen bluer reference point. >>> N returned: -0.23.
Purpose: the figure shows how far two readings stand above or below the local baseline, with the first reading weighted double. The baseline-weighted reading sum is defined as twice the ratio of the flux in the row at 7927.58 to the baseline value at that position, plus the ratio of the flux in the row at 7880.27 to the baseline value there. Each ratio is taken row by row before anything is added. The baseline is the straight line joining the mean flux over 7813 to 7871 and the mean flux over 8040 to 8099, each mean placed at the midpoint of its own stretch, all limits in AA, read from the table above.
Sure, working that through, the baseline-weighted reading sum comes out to 2.93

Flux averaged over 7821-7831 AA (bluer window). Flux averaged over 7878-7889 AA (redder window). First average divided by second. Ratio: 1.016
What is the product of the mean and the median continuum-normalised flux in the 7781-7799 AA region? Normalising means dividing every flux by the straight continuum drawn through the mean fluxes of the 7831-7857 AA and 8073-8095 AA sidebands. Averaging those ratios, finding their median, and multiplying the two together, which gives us 1.06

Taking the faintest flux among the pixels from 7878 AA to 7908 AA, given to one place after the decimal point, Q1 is 14.8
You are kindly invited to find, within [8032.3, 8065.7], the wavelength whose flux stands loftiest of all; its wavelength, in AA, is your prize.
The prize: 8063.82 AA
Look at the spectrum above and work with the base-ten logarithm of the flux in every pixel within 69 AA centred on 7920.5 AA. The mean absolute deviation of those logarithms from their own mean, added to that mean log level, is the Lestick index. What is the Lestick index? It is 1.17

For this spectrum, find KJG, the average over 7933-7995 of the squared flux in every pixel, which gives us 218.8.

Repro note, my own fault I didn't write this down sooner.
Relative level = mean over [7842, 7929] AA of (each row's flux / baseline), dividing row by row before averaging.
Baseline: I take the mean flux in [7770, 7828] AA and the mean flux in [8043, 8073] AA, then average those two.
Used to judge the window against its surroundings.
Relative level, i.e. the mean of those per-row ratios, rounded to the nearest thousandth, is 0.982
